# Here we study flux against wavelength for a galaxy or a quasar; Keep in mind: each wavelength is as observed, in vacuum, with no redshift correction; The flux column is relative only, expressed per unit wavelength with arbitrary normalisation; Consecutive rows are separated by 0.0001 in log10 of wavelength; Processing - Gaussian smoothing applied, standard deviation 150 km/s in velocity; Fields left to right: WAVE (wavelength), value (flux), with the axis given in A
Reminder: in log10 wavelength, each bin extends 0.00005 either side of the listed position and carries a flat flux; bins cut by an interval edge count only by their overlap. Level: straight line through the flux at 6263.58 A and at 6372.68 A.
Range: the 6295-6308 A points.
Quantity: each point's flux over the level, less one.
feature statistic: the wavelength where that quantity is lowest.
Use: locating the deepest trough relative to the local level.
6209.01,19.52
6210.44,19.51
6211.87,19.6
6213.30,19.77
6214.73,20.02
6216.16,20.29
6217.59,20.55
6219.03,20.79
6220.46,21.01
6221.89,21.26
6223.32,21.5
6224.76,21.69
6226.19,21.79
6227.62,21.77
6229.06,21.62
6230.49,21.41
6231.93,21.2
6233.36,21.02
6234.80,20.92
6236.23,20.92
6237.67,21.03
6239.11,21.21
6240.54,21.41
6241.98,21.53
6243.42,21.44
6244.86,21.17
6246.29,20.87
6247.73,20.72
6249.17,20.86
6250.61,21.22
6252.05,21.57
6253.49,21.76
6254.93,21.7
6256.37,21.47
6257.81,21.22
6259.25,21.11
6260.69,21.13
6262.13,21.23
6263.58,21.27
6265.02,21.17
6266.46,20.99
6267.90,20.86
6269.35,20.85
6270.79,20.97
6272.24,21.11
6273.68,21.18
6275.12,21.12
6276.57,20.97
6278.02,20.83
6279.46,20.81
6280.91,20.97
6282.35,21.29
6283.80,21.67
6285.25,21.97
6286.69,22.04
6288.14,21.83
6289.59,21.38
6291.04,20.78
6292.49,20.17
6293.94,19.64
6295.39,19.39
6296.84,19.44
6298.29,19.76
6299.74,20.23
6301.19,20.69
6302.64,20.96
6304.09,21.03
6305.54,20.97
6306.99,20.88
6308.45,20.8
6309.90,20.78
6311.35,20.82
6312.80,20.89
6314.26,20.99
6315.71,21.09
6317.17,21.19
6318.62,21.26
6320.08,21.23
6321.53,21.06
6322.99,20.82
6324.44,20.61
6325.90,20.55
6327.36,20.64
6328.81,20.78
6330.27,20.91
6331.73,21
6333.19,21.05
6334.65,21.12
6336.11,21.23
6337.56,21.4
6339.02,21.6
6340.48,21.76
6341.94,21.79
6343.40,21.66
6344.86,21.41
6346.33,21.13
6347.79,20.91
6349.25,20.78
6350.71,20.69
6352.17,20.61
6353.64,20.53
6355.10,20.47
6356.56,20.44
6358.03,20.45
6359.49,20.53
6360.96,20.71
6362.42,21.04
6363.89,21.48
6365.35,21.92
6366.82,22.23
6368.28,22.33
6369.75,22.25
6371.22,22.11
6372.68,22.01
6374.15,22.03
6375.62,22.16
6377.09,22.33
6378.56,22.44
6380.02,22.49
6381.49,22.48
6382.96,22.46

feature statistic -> 6295.39 A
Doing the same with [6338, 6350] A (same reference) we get 6349.25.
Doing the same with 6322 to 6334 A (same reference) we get 6325.90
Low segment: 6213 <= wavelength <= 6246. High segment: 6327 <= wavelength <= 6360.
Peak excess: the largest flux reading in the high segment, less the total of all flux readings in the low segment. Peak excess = -464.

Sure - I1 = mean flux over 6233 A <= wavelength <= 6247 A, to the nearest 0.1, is 21.2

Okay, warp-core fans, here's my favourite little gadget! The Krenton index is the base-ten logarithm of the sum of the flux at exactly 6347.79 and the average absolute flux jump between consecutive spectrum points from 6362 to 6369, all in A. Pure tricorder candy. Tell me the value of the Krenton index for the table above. 1.33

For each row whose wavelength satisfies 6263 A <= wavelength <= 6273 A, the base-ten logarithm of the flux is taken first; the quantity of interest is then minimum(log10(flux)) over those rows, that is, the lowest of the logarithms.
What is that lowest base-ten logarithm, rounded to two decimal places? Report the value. 1.32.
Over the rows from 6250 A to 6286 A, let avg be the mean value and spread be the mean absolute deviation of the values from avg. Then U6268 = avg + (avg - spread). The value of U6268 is 42.2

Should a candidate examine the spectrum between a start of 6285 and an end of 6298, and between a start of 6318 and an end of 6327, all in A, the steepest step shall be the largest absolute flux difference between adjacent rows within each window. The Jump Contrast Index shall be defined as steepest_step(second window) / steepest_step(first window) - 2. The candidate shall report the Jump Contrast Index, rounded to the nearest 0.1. -1.6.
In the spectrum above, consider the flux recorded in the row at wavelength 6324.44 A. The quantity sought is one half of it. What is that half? 10.3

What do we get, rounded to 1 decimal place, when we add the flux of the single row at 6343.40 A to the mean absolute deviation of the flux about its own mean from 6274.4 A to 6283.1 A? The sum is 21.8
